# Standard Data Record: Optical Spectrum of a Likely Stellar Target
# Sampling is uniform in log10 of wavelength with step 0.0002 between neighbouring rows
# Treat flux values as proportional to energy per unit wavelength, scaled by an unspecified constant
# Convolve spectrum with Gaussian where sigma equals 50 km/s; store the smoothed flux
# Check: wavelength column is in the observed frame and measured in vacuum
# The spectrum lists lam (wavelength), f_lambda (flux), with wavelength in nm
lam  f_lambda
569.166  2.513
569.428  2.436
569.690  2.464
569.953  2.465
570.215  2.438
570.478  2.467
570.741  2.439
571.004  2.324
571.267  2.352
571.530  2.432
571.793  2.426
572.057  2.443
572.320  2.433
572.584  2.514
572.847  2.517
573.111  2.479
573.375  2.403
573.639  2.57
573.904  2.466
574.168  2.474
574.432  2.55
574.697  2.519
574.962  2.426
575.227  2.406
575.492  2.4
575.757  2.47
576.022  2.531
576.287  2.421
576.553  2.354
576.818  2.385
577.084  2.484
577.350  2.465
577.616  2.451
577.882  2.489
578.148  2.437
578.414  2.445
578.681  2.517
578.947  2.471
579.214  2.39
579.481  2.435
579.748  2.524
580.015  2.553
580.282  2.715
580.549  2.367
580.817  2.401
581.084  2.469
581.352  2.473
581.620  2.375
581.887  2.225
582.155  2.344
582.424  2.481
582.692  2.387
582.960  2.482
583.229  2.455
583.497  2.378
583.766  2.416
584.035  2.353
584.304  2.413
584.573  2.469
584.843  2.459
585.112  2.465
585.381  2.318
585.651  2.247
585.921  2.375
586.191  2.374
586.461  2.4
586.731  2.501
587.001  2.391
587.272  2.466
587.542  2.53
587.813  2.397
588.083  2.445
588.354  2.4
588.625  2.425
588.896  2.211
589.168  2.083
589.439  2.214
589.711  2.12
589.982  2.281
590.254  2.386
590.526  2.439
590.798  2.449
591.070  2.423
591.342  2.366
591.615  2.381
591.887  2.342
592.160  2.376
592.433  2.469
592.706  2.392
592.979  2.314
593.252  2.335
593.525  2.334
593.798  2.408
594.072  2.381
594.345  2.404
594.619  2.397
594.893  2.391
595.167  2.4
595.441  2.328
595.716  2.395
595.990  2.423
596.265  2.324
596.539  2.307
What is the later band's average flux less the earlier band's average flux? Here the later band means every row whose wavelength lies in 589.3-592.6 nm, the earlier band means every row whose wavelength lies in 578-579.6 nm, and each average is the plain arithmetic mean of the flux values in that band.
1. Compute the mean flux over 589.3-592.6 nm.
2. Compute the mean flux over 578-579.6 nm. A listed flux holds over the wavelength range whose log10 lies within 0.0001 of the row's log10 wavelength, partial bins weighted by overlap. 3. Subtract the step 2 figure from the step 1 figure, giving -0.10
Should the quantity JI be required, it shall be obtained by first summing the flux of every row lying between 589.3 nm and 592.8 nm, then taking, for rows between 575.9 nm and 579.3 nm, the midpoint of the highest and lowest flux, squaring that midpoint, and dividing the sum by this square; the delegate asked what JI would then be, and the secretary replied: 5.1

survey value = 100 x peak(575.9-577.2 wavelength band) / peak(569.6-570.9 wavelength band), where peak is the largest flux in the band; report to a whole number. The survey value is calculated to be 103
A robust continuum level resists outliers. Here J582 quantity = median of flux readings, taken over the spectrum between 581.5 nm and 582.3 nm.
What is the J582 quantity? 2.34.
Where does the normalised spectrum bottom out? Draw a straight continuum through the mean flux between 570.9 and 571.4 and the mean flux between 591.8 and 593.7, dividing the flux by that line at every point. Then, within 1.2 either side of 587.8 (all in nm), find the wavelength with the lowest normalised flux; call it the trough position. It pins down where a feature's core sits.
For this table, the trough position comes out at 588.896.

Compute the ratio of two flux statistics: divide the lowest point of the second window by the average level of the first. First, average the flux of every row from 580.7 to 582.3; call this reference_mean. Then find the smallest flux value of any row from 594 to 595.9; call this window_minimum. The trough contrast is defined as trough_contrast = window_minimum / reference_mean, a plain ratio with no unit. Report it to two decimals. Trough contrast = 0.98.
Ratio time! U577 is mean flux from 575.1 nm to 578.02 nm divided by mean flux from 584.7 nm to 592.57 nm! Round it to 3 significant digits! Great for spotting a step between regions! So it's 1.03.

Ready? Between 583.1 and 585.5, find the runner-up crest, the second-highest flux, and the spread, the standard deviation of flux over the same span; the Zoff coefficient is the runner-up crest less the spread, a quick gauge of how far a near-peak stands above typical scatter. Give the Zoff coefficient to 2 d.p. 2.41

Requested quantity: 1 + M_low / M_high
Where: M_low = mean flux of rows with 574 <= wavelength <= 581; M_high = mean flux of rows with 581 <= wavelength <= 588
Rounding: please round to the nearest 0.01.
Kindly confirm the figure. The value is 2.02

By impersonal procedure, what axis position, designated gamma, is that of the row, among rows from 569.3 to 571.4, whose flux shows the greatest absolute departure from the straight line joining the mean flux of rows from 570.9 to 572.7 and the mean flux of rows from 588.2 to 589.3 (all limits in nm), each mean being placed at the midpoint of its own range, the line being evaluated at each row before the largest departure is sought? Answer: 571.004 nm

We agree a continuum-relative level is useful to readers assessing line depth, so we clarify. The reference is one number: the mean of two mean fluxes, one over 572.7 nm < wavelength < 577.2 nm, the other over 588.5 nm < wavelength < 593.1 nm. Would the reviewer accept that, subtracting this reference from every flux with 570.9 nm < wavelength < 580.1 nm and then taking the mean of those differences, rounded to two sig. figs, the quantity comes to 0.058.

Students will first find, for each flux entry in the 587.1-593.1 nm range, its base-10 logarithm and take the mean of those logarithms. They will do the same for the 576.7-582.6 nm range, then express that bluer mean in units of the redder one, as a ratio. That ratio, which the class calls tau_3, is 1.04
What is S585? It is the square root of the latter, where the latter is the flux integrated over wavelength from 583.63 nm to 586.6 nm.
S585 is 2.66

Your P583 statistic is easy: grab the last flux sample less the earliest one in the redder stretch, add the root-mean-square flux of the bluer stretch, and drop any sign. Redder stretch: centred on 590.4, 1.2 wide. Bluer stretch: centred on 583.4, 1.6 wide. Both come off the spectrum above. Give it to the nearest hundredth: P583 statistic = 2.58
